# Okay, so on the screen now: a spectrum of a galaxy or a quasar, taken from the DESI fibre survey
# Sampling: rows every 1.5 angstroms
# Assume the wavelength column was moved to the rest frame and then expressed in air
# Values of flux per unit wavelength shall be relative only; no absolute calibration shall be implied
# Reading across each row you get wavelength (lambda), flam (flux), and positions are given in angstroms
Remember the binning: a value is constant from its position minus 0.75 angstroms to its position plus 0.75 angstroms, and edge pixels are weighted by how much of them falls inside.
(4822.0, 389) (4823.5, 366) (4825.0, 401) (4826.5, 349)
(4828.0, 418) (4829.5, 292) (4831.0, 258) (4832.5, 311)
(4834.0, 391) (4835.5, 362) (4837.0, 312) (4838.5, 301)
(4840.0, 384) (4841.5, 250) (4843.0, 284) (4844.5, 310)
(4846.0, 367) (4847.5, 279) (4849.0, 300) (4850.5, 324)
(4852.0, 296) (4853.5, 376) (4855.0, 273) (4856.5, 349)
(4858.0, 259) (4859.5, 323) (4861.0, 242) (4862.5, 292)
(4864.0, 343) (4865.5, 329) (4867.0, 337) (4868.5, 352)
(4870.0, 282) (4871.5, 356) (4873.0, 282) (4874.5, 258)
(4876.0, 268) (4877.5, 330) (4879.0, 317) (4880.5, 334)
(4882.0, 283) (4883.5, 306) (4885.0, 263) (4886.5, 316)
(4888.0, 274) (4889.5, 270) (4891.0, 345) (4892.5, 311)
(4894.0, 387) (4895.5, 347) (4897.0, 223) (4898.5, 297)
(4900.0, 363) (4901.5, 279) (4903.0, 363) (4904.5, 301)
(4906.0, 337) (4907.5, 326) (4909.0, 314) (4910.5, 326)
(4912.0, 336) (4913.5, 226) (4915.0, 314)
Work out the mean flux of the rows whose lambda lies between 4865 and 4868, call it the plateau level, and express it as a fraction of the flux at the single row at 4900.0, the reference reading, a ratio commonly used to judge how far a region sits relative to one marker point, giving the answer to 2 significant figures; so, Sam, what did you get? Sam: 0.92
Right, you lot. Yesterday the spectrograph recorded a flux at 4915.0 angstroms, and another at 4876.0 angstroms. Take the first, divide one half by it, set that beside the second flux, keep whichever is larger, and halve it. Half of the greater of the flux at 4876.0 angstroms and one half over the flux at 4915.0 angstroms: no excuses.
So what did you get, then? 134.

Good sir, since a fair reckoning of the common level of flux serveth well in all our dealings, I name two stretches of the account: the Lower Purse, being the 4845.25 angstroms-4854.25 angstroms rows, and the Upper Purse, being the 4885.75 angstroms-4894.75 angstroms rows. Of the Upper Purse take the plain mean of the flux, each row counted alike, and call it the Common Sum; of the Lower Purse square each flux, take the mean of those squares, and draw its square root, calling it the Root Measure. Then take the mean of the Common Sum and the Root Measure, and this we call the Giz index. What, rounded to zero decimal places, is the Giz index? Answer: 321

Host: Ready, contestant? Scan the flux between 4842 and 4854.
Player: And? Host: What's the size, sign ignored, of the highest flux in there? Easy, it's 376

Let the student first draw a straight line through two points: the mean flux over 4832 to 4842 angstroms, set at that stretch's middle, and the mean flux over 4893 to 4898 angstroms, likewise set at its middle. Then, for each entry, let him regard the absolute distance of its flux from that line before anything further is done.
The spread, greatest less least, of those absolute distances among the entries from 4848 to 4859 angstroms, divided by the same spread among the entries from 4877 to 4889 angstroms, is 1.2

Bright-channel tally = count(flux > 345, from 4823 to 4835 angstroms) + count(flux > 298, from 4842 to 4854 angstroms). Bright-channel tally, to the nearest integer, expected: 10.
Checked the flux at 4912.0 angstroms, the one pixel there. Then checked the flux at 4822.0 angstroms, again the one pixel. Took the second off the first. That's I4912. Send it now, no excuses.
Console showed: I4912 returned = -53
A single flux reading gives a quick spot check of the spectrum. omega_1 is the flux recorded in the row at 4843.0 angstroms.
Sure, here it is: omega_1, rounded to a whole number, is 284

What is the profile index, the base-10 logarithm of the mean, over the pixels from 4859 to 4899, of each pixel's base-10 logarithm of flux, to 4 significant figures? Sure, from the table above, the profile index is 0.3949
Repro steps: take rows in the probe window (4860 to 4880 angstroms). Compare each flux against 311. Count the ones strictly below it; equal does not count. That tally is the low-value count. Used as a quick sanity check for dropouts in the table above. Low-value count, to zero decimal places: 6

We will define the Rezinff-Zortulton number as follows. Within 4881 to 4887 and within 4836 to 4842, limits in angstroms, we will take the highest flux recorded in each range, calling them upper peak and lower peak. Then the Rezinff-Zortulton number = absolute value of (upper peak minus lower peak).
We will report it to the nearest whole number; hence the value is 68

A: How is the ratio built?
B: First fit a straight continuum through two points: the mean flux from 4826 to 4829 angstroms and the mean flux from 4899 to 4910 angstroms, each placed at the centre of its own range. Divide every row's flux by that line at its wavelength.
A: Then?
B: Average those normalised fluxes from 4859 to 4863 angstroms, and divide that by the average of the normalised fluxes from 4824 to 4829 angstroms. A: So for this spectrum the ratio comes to 0.79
